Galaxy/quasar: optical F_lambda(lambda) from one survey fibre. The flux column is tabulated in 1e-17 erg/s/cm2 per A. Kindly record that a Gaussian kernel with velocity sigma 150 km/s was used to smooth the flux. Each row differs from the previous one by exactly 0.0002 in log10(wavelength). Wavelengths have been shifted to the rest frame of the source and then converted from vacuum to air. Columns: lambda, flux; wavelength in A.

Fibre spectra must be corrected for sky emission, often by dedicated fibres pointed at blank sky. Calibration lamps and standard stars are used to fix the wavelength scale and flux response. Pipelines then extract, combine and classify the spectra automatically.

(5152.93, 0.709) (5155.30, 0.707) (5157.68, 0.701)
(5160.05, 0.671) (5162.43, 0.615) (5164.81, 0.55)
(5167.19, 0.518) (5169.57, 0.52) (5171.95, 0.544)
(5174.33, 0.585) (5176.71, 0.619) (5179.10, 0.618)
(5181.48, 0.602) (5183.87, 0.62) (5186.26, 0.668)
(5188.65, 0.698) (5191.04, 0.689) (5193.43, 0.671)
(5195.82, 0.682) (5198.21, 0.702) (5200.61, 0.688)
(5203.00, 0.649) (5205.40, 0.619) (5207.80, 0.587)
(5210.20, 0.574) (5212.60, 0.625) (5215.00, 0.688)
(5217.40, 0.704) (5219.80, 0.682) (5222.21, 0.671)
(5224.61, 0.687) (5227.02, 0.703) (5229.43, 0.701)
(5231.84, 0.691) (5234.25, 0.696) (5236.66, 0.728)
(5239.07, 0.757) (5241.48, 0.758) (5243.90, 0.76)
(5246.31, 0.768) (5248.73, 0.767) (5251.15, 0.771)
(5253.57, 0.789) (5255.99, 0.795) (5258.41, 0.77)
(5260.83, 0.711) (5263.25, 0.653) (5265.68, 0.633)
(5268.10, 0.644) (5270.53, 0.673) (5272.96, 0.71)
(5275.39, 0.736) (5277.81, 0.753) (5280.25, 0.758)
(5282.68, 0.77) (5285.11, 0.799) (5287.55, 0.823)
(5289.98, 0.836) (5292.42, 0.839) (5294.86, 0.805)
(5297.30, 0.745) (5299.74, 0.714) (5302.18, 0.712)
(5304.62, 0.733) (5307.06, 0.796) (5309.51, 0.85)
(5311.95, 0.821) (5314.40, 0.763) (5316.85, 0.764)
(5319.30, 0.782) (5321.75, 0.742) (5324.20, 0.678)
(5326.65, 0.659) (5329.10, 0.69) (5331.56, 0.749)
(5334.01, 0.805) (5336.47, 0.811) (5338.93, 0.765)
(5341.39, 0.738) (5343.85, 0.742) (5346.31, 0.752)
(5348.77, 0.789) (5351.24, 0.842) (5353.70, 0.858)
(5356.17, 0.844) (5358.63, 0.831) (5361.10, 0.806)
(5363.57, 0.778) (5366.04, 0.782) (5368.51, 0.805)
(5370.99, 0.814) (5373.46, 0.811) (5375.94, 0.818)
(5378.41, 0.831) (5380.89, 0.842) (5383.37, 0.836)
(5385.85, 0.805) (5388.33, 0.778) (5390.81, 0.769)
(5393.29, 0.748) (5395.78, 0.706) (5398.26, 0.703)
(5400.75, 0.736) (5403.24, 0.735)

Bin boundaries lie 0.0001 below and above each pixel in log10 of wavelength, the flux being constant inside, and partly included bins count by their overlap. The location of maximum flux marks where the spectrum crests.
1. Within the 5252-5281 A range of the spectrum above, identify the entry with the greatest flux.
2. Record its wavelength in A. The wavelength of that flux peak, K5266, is 5255.99 A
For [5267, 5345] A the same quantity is 5309.51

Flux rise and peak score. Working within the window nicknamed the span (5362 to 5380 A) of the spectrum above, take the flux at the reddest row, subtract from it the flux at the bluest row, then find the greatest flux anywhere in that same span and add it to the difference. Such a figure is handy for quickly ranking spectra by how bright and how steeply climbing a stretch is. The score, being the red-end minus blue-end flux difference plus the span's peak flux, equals 0.88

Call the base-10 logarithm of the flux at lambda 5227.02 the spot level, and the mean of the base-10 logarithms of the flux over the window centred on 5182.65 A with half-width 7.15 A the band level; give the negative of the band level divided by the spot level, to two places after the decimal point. -1.28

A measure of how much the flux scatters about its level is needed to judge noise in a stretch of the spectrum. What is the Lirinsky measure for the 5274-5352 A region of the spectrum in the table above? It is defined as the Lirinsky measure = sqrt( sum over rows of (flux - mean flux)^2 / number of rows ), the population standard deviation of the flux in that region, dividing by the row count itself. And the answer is 0.048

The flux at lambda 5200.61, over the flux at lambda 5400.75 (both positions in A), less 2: -1.07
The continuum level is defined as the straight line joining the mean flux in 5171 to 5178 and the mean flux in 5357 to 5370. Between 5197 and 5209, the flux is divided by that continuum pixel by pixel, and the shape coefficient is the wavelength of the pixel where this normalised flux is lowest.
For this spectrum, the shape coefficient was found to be 5207.80 A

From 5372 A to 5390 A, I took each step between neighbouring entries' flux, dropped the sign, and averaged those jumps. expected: 0.016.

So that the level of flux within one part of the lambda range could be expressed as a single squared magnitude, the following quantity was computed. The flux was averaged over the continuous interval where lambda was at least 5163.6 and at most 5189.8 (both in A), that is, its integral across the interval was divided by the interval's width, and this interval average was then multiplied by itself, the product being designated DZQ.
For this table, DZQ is 0.35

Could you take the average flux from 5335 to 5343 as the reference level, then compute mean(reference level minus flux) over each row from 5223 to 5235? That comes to 0.076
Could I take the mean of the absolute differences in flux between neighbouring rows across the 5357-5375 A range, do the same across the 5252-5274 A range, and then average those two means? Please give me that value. 0.0230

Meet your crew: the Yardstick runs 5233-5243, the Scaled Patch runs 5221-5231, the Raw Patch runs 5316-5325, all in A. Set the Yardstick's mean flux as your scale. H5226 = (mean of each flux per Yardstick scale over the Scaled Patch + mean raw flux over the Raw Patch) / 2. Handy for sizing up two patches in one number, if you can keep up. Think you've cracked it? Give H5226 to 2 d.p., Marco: 0.84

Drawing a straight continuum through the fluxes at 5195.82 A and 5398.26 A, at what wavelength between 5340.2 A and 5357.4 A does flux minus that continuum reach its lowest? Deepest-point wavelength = 5341.39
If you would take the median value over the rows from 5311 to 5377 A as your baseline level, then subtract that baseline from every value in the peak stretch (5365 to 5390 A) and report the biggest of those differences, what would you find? 0.060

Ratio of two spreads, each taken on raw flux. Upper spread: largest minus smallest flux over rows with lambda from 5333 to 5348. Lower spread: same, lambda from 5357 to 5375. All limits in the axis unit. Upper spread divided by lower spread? 1.4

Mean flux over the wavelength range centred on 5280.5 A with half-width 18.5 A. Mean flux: 0.745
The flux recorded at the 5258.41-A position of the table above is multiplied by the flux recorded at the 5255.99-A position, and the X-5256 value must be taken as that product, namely 0.61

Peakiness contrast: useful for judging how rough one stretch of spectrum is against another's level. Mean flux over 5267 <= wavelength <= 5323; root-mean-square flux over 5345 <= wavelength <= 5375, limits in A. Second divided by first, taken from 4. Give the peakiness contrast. 2.94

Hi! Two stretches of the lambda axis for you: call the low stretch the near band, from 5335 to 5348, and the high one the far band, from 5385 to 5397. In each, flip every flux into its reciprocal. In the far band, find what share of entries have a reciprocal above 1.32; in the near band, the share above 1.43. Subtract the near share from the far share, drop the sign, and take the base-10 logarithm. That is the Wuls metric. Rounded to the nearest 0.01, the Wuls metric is -0.40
